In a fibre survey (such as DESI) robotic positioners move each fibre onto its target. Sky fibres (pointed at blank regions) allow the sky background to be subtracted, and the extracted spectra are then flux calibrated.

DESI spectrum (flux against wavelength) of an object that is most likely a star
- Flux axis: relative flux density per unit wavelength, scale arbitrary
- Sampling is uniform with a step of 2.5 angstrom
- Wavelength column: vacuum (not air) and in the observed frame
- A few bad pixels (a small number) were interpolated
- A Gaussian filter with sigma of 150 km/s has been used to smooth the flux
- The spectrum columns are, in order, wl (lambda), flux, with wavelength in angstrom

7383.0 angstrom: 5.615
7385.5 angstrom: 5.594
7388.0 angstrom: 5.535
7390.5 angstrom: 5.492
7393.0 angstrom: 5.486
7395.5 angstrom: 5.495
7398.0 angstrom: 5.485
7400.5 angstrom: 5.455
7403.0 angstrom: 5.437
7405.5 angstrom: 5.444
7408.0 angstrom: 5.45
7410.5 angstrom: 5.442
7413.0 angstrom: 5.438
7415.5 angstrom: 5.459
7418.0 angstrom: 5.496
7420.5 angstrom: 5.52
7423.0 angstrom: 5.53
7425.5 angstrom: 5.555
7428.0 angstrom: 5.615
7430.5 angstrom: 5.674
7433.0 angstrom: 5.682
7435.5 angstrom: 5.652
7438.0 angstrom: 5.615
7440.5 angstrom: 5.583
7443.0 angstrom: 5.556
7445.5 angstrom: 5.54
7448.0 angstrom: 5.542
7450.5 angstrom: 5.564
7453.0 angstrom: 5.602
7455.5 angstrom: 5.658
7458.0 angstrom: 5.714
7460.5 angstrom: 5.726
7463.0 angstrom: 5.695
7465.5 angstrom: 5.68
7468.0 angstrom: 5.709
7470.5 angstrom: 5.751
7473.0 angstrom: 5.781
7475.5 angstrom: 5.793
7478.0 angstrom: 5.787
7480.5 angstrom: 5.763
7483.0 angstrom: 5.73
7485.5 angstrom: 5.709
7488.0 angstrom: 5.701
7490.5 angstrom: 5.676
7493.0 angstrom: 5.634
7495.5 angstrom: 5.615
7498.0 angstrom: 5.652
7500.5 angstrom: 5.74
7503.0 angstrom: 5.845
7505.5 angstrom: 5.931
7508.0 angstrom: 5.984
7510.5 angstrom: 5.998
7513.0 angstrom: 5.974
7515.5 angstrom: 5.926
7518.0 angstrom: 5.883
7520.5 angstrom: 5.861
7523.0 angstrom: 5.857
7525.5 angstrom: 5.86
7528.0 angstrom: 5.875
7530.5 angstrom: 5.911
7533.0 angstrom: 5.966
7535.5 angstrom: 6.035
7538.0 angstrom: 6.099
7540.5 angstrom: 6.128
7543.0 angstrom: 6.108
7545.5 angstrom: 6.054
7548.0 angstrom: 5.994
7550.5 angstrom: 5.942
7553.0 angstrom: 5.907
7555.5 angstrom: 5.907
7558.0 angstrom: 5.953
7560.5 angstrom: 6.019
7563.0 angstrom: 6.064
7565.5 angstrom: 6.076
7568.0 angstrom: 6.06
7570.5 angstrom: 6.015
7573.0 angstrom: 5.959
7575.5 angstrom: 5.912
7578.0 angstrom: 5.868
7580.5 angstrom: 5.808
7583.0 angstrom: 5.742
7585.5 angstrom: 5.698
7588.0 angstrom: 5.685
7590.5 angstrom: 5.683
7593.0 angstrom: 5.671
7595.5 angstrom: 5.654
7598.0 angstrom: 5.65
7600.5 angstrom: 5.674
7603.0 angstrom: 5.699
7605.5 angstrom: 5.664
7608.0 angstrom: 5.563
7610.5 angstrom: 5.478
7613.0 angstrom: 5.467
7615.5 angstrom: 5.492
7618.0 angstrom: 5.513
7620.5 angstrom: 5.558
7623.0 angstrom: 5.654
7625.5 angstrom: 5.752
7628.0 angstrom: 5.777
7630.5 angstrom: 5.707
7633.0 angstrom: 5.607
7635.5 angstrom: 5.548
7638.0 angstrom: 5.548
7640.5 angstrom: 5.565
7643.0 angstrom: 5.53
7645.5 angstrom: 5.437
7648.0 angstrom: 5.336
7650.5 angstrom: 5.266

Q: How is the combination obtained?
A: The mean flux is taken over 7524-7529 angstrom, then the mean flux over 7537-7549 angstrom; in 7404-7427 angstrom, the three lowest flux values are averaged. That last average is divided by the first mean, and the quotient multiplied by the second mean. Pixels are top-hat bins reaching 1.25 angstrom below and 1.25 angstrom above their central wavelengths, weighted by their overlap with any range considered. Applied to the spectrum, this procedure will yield 5.64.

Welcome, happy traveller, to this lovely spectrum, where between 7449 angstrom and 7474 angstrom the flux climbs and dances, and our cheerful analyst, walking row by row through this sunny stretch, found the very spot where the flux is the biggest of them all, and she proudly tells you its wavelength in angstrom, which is 7473.0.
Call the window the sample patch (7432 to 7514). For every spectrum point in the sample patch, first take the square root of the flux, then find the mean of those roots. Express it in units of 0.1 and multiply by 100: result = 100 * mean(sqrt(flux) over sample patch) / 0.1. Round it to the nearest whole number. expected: 2390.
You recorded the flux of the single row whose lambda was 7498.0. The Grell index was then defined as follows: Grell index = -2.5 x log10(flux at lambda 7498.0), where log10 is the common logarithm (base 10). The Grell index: -1.88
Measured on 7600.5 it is -1.88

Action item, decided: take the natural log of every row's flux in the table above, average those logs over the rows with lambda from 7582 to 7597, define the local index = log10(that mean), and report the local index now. 0.240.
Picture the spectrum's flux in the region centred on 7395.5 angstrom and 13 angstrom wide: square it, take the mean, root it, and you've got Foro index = 5.5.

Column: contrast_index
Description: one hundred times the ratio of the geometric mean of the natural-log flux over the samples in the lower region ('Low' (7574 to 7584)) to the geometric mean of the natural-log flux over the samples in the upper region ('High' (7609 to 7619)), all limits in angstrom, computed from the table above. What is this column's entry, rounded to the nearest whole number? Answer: 104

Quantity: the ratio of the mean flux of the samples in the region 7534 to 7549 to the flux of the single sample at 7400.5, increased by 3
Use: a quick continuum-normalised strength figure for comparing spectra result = 4.11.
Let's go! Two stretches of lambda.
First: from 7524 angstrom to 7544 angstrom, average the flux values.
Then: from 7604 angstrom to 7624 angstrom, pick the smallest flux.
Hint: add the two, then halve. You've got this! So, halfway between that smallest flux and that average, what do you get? 5.73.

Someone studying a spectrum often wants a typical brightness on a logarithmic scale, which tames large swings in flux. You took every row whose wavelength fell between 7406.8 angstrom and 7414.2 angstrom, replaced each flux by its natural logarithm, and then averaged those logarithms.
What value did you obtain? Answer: 1.694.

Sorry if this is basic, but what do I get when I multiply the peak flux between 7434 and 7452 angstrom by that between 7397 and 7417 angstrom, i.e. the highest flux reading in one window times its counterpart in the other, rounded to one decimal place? 31.0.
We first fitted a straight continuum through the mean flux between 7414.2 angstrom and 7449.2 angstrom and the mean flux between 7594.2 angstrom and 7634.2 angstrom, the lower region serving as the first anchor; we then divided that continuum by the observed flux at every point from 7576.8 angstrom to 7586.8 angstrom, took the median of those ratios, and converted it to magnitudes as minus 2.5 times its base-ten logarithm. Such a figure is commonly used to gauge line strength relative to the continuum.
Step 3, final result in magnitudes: 0.03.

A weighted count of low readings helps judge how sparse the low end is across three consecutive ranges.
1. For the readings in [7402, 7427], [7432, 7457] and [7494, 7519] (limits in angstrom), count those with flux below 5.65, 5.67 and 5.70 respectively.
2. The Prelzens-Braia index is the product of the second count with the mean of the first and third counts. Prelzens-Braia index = 54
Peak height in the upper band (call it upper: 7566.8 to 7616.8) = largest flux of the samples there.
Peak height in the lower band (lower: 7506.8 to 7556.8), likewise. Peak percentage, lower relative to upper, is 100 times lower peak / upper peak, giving 101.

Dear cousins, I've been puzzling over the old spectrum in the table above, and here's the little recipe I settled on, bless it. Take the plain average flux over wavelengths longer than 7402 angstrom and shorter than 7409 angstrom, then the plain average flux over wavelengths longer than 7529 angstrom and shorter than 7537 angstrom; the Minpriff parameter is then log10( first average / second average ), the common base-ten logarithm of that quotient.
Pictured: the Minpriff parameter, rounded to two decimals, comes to -0.04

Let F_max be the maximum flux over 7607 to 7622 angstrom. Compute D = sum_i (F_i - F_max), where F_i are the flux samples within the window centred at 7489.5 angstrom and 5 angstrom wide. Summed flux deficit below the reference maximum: 0.25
